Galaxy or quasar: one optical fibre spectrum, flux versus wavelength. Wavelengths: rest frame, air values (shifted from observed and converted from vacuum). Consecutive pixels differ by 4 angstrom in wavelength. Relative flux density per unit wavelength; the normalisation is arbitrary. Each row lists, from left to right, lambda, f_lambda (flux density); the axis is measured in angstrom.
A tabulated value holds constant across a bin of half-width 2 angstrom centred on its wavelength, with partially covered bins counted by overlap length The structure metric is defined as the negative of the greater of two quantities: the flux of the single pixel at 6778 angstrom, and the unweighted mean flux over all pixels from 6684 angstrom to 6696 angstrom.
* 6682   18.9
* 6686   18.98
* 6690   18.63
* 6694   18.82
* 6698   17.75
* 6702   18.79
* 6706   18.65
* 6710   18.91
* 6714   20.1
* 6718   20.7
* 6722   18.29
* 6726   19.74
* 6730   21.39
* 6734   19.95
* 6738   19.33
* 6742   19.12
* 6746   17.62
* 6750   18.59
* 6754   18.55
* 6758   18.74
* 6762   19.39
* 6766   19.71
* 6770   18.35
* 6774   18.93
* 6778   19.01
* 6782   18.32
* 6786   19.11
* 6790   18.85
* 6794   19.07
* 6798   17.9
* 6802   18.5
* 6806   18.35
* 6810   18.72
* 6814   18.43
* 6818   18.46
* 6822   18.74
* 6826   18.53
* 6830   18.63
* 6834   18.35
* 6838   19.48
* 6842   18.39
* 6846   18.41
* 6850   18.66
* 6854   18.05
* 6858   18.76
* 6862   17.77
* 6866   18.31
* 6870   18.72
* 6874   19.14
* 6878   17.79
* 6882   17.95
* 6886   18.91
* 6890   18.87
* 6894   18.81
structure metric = -19.0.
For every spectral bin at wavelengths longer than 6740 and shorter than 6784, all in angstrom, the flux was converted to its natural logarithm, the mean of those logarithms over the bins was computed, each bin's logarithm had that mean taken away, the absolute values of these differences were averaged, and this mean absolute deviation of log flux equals 0.023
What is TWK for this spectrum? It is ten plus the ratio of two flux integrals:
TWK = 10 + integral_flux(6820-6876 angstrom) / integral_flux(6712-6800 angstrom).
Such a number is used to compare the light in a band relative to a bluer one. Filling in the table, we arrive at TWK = 10.6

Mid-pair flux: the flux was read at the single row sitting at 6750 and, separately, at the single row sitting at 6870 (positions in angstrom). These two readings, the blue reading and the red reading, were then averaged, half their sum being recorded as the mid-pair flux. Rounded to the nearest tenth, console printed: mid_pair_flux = 18.7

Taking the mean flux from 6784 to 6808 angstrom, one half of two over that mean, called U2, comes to 0.0537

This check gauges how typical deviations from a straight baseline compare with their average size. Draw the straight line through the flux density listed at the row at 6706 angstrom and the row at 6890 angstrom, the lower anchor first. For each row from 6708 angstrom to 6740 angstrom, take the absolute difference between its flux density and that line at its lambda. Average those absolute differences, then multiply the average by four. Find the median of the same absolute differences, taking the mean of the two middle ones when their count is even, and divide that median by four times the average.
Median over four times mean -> 0.24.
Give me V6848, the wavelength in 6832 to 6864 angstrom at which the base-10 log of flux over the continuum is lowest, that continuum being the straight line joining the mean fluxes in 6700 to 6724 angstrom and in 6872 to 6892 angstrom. 6862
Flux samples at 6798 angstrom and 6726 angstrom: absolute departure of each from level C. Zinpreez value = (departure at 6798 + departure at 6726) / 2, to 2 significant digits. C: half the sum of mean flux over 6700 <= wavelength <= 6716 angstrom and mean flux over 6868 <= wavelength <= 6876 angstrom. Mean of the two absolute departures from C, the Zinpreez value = 0.92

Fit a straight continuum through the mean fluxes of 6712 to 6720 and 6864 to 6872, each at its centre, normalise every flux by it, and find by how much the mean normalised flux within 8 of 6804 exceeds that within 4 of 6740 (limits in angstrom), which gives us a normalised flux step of -0.005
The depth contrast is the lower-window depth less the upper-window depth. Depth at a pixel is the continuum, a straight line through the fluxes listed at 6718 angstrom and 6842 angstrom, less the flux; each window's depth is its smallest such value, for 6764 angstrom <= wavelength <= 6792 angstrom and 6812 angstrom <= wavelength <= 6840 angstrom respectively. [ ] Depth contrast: 1.1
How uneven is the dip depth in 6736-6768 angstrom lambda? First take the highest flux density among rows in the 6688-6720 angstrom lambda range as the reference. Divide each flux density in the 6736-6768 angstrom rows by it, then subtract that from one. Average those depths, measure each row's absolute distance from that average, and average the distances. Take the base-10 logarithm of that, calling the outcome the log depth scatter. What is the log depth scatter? -1.61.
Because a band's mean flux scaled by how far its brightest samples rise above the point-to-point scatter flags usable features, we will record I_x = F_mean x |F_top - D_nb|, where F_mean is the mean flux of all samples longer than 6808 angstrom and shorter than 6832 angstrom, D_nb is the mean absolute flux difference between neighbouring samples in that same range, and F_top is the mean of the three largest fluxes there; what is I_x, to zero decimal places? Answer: 344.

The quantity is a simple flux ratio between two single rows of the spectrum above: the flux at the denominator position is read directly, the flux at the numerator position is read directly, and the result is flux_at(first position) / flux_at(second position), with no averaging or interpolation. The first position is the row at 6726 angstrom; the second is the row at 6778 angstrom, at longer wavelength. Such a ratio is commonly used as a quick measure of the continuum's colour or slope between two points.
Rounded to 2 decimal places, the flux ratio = 1.04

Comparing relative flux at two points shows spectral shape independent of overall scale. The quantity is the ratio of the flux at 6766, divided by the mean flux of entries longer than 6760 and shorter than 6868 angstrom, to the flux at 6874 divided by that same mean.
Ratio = 1.03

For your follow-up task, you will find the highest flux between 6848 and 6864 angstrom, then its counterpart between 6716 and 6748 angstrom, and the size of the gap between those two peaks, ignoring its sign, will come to 2.6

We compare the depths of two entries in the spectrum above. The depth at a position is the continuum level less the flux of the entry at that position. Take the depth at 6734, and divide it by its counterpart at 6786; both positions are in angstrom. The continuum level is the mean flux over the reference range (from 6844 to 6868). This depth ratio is 2.1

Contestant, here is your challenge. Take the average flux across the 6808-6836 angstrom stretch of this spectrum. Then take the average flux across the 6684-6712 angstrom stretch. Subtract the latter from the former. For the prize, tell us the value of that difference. -0.10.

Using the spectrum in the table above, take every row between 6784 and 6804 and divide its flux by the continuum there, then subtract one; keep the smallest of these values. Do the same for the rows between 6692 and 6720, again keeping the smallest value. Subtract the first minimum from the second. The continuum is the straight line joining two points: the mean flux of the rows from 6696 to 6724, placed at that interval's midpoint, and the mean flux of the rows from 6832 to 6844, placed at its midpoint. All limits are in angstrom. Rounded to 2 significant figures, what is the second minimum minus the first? -0.019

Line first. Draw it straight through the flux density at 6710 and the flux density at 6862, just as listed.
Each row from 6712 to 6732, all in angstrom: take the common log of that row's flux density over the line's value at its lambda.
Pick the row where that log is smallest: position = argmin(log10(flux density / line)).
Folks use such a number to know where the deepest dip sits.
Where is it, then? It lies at 6722 angstrom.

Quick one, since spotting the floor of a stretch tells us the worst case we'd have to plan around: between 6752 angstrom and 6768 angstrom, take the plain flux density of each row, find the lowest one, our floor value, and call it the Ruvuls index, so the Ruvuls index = 18.55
